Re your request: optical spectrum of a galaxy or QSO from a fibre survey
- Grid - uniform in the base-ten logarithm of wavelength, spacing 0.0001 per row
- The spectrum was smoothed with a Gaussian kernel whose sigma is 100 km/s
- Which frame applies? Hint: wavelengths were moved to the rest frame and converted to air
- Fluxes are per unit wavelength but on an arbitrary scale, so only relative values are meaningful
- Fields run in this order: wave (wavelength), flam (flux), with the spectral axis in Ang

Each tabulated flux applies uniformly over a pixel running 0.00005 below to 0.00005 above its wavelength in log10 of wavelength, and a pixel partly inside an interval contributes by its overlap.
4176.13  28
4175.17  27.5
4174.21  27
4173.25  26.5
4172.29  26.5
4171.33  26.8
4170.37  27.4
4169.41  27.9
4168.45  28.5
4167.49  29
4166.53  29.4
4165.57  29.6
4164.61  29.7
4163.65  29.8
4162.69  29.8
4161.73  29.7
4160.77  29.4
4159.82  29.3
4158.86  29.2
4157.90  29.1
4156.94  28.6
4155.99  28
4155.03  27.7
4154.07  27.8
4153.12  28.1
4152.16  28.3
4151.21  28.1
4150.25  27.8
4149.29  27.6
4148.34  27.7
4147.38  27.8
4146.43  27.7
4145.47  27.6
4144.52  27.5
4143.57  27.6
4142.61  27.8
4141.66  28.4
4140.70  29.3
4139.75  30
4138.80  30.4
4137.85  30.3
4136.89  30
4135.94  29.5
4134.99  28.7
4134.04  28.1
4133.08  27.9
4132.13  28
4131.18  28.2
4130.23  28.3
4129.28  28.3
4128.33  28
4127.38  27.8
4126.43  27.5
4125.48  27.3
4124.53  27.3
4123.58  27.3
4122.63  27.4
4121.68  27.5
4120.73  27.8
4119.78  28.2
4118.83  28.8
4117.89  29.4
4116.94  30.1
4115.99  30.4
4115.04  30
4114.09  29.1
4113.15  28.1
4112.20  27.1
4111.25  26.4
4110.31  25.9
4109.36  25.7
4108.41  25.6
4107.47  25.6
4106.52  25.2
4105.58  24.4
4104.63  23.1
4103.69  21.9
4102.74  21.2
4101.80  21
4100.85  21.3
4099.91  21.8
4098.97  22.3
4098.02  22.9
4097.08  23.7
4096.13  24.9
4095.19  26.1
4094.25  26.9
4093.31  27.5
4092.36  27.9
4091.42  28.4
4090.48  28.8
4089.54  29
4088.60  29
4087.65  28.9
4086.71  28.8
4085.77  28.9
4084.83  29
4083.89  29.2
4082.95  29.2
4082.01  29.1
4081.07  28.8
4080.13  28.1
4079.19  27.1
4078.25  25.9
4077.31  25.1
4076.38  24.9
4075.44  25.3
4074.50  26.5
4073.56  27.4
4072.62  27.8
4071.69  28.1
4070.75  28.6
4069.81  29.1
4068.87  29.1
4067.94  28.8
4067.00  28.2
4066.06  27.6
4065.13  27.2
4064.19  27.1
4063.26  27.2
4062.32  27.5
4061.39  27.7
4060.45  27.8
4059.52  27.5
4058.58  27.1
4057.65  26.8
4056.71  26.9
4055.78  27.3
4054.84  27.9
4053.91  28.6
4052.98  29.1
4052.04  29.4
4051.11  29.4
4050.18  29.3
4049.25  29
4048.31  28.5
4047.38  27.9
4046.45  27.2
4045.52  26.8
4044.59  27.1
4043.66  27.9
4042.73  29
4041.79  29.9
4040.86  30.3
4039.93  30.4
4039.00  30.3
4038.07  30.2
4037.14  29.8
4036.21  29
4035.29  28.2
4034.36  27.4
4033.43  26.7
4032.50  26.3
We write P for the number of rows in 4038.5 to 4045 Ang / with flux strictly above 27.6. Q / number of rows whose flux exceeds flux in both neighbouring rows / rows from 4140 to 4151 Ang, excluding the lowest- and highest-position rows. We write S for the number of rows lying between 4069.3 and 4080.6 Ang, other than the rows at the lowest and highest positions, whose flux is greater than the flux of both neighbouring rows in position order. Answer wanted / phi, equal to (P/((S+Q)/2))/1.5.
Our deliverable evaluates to 8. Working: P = 6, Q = 1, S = 0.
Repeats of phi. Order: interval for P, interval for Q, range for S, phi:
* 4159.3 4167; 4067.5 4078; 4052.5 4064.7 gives 11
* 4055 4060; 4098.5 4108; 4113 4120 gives 0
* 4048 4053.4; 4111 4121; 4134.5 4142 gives 4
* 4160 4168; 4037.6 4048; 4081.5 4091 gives 11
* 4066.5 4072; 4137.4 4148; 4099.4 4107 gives 8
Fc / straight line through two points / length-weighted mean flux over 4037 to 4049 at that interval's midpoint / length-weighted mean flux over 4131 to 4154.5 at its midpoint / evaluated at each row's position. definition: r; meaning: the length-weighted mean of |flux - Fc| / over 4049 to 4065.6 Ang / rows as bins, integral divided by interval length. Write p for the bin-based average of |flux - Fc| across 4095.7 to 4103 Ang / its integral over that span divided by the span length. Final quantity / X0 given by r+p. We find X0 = 7.3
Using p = 6.19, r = 1.1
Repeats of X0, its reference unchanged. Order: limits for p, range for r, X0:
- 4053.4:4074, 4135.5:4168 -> 1.9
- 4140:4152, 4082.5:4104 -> 3.5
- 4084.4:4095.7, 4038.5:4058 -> 1.7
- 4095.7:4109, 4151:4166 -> 6.2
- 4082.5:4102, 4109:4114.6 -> 4.0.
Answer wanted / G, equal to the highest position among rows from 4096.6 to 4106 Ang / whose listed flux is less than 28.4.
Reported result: 4105.58 Ang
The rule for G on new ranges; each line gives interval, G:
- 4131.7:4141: 4134.04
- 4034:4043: 4035.29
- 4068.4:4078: 4077.31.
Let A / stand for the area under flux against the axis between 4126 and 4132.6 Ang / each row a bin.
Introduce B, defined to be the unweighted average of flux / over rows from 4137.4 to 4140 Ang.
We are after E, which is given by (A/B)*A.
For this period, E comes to 1133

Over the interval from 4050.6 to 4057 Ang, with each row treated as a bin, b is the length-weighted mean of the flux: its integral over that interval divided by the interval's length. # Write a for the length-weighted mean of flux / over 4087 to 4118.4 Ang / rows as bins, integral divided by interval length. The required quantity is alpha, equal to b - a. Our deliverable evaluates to 2.4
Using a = 26.1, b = 28.4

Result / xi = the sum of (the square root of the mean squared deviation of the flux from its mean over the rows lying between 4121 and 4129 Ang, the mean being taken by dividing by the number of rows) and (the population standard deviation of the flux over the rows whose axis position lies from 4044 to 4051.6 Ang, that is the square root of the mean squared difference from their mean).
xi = 1.22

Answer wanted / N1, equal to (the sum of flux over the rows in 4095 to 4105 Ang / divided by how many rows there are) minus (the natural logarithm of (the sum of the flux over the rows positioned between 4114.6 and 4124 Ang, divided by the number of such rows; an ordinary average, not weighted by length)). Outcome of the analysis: 19.4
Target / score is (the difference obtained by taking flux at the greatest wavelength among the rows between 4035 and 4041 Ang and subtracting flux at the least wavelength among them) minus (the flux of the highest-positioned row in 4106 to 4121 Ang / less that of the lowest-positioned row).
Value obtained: -0.5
